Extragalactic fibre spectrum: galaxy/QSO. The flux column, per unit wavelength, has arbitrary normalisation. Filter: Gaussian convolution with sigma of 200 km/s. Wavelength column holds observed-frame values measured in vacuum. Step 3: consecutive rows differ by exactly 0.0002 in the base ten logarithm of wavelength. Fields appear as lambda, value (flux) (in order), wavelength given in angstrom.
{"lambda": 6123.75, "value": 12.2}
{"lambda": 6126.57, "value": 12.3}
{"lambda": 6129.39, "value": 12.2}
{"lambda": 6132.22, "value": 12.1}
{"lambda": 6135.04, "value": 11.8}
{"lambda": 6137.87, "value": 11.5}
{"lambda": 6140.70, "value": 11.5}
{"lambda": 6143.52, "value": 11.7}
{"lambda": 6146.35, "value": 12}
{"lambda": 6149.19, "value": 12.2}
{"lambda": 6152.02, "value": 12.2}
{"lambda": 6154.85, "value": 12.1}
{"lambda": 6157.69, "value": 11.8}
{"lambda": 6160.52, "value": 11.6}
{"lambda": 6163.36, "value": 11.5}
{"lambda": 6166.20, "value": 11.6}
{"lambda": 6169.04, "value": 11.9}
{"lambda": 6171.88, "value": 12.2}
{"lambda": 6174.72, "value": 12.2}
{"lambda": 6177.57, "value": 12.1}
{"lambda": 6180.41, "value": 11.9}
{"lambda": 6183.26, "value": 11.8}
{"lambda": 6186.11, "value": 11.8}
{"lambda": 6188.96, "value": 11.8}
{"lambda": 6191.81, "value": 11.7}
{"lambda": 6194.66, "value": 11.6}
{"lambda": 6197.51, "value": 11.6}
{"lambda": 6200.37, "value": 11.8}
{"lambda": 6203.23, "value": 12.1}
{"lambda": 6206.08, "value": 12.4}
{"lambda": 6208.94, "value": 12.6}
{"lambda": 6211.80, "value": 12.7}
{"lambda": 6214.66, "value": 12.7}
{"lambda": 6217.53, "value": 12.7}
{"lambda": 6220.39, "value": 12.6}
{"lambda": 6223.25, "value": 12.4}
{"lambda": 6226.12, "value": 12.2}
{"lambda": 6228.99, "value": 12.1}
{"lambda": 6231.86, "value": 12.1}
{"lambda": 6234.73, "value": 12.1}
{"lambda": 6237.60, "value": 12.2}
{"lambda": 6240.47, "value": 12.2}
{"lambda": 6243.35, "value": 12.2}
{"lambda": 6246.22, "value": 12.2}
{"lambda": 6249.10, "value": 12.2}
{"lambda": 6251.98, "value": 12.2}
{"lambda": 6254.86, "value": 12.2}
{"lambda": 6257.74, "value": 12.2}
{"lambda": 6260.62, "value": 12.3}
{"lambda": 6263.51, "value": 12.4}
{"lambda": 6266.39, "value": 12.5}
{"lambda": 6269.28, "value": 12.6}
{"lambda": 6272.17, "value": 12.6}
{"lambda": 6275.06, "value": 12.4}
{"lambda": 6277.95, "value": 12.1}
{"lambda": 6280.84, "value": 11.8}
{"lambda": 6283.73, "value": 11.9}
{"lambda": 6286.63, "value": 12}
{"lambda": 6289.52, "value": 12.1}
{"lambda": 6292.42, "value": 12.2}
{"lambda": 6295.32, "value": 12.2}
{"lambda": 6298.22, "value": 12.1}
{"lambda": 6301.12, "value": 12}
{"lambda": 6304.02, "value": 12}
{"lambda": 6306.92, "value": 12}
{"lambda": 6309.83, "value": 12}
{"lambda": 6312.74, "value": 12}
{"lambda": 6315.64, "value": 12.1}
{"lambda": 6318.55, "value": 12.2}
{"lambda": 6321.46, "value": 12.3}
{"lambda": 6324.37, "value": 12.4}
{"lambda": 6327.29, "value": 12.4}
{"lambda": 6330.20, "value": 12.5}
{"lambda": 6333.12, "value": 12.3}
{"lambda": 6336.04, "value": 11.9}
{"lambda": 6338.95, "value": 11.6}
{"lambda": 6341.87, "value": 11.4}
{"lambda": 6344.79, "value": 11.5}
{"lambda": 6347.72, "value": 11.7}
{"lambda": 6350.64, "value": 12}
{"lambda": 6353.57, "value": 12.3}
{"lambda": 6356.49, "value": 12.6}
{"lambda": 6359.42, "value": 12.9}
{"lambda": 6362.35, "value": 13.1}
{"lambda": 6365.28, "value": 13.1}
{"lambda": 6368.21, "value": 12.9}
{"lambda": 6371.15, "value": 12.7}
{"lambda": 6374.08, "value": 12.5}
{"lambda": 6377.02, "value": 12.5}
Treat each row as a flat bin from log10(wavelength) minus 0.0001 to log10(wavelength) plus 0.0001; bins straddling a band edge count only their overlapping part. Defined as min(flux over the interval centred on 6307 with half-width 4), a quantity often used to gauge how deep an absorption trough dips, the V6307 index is 12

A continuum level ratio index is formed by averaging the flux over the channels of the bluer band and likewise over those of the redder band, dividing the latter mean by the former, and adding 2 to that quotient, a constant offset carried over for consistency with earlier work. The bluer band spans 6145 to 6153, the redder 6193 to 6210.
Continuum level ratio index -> 2.990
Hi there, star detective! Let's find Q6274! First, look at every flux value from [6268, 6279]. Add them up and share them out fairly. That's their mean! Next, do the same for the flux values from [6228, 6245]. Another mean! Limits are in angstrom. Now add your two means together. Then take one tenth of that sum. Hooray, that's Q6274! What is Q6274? 2.46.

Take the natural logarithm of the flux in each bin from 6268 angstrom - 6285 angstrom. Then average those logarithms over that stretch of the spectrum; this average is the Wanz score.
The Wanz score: 2.50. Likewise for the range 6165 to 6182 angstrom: 2.48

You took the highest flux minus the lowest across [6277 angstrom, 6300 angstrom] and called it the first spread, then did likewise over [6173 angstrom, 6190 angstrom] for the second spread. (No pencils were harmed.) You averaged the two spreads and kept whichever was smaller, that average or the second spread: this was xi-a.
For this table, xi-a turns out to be 0.40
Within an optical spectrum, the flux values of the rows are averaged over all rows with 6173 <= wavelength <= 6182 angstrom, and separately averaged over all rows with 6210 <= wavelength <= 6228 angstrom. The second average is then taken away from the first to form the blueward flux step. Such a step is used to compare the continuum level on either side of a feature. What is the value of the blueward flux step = -0.5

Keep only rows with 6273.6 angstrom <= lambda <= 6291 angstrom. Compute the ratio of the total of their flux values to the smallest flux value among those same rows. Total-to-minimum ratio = 6.13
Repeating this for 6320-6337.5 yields 6.20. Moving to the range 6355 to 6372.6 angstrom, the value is 6.13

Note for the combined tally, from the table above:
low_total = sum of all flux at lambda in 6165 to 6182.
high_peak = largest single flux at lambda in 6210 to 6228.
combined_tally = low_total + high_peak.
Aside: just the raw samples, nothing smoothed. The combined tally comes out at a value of 85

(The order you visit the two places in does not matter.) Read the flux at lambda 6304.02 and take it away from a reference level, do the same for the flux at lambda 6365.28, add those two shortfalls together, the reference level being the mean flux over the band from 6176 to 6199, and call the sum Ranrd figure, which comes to -1.5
